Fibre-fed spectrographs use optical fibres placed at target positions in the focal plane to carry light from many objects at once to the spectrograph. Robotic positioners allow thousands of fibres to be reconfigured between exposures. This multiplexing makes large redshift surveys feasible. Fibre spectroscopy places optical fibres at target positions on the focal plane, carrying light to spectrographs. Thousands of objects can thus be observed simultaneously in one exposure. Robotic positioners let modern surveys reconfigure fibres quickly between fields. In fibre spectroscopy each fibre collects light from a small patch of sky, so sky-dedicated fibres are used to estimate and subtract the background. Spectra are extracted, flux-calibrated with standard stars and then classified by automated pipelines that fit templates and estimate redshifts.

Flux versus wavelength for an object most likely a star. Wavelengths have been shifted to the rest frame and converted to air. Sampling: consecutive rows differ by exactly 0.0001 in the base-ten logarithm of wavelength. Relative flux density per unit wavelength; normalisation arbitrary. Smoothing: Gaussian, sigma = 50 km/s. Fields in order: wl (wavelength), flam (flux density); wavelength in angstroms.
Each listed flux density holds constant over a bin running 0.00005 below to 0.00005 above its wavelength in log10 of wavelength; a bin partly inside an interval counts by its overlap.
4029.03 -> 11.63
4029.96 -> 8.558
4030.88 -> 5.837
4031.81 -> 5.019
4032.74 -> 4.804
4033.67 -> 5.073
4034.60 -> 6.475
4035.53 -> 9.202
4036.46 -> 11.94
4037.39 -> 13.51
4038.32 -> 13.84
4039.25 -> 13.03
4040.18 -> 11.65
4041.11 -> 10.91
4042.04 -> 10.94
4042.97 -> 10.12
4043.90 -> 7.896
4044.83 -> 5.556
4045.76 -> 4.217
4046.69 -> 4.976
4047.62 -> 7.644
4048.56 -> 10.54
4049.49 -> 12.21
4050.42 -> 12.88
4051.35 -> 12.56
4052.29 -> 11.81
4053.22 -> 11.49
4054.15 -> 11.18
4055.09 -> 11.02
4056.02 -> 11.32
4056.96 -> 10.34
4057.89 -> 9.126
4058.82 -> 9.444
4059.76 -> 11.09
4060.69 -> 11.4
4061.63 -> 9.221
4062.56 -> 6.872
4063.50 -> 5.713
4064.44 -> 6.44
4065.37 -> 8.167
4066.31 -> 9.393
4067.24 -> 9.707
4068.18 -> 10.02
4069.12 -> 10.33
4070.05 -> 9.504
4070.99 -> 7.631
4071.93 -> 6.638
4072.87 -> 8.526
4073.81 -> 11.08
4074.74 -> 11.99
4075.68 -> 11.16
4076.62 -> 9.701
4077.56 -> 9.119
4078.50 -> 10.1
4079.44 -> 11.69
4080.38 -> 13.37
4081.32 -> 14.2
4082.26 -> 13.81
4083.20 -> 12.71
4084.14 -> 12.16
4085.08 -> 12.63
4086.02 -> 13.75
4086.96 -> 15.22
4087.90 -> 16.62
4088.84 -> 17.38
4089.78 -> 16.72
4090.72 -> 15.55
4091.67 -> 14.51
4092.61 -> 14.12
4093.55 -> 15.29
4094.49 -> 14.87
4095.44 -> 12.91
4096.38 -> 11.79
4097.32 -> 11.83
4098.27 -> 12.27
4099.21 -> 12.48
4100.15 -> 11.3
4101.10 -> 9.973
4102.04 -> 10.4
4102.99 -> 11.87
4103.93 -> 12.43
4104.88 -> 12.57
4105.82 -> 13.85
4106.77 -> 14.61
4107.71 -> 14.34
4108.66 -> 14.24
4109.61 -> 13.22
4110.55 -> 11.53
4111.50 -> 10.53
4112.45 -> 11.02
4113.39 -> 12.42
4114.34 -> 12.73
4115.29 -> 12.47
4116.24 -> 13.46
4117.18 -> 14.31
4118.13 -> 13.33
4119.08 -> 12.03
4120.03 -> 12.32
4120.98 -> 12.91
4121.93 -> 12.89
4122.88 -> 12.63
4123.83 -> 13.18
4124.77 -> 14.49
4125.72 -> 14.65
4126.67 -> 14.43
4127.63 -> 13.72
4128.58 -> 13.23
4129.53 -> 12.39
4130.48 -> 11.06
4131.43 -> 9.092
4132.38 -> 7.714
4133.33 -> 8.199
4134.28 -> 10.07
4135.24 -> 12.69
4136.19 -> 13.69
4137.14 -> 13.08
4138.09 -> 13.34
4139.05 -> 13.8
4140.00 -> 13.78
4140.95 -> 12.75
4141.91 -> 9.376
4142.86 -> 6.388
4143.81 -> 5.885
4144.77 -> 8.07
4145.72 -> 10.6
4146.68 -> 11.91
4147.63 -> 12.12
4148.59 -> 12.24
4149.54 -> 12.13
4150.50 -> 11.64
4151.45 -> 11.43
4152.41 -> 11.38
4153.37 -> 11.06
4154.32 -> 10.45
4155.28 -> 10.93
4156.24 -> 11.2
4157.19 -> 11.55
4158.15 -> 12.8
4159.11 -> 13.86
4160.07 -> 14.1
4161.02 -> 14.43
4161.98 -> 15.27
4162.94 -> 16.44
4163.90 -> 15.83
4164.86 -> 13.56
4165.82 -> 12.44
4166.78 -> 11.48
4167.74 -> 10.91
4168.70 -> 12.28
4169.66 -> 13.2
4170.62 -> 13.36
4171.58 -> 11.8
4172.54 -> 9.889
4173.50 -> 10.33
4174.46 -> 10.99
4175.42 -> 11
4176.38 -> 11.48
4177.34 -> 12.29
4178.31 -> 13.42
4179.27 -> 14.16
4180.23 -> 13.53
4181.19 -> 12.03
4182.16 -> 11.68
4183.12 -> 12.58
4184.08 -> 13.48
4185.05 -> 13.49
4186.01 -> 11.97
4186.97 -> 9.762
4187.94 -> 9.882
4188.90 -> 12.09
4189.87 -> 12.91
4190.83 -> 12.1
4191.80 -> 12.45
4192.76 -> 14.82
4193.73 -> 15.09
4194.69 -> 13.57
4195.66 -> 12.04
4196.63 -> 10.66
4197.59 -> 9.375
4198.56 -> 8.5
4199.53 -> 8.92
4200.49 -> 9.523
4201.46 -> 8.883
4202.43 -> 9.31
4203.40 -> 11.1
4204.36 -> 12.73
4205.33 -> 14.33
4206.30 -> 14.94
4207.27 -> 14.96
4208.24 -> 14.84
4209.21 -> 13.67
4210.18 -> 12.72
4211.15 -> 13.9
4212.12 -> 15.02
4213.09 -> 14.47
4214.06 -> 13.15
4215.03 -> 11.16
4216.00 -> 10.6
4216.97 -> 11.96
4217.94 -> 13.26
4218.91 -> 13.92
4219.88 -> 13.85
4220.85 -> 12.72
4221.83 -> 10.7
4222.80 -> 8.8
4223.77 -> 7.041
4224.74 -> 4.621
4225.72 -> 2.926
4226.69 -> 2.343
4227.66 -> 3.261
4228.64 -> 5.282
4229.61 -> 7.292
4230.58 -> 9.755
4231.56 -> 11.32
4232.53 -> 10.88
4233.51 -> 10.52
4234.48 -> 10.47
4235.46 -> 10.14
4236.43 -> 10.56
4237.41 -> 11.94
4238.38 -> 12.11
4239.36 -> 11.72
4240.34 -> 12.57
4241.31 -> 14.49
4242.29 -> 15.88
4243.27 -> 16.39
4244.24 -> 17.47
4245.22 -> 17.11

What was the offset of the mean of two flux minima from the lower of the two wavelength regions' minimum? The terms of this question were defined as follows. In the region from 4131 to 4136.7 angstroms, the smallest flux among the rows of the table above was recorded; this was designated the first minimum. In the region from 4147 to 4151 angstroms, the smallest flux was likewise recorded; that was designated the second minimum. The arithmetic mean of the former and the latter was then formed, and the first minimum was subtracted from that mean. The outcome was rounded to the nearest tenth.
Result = 2.0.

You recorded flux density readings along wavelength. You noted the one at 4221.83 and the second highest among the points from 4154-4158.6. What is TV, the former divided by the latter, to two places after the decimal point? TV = 0.93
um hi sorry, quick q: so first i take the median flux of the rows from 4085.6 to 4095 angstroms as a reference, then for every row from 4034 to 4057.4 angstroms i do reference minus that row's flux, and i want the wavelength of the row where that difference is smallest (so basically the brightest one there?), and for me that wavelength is 4038.32 angstroms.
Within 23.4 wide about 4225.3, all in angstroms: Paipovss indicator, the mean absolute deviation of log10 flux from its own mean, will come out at 0.173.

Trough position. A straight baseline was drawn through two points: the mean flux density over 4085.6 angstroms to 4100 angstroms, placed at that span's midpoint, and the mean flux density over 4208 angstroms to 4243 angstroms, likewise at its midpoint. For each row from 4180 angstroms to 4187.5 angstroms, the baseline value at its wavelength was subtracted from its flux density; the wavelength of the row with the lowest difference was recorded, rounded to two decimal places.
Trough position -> 4186.97 angstroms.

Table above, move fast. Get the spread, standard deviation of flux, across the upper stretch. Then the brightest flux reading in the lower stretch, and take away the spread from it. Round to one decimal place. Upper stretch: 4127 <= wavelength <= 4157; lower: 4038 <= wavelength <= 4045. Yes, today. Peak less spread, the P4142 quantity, 11.7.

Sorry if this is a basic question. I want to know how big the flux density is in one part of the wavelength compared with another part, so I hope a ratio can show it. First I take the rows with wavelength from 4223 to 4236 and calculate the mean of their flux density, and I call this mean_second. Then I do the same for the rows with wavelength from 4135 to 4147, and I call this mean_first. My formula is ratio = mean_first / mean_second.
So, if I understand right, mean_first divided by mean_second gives 1.5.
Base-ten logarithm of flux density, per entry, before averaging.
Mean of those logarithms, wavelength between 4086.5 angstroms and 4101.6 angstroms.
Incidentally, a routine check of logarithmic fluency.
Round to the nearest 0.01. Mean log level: 1.14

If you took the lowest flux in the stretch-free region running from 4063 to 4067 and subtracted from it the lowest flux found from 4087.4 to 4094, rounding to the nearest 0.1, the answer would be -8.4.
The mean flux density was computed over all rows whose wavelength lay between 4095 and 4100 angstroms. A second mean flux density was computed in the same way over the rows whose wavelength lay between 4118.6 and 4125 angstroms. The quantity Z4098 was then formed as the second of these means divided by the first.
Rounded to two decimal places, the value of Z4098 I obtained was 1.05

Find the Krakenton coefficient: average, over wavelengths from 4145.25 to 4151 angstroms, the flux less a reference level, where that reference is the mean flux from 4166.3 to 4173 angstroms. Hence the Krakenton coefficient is -0.1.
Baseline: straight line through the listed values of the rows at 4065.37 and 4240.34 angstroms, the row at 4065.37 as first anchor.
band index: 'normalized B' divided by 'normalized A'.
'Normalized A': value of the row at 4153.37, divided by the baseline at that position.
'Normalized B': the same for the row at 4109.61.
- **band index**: 1.34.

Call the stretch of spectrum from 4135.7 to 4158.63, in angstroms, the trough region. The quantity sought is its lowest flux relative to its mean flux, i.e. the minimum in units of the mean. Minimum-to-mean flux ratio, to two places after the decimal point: 0.52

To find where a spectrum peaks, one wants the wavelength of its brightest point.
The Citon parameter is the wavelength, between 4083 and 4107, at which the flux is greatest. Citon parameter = 4088.84 angstroms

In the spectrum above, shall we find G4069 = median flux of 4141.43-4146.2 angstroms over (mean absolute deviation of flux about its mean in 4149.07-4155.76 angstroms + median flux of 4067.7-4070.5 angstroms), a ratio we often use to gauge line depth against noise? 0.8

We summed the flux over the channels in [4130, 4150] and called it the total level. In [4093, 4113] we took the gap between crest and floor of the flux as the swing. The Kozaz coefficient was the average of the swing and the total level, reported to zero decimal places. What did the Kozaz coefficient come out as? 117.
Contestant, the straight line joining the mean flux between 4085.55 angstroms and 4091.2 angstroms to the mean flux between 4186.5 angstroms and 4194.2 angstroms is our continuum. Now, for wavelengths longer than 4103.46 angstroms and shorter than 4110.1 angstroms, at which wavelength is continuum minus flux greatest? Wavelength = 4103.93 angstroms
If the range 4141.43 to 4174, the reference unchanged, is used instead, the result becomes 4143.81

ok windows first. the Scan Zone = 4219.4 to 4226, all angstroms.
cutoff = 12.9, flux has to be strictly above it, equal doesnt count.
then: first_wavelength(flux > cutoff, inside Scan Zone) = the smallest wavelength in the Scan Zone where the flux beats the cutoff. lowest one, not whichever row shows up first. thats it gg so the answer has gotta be 4219.88 angstroms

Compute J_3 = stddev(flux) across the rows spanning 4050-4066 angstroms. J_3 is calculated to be 2.1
